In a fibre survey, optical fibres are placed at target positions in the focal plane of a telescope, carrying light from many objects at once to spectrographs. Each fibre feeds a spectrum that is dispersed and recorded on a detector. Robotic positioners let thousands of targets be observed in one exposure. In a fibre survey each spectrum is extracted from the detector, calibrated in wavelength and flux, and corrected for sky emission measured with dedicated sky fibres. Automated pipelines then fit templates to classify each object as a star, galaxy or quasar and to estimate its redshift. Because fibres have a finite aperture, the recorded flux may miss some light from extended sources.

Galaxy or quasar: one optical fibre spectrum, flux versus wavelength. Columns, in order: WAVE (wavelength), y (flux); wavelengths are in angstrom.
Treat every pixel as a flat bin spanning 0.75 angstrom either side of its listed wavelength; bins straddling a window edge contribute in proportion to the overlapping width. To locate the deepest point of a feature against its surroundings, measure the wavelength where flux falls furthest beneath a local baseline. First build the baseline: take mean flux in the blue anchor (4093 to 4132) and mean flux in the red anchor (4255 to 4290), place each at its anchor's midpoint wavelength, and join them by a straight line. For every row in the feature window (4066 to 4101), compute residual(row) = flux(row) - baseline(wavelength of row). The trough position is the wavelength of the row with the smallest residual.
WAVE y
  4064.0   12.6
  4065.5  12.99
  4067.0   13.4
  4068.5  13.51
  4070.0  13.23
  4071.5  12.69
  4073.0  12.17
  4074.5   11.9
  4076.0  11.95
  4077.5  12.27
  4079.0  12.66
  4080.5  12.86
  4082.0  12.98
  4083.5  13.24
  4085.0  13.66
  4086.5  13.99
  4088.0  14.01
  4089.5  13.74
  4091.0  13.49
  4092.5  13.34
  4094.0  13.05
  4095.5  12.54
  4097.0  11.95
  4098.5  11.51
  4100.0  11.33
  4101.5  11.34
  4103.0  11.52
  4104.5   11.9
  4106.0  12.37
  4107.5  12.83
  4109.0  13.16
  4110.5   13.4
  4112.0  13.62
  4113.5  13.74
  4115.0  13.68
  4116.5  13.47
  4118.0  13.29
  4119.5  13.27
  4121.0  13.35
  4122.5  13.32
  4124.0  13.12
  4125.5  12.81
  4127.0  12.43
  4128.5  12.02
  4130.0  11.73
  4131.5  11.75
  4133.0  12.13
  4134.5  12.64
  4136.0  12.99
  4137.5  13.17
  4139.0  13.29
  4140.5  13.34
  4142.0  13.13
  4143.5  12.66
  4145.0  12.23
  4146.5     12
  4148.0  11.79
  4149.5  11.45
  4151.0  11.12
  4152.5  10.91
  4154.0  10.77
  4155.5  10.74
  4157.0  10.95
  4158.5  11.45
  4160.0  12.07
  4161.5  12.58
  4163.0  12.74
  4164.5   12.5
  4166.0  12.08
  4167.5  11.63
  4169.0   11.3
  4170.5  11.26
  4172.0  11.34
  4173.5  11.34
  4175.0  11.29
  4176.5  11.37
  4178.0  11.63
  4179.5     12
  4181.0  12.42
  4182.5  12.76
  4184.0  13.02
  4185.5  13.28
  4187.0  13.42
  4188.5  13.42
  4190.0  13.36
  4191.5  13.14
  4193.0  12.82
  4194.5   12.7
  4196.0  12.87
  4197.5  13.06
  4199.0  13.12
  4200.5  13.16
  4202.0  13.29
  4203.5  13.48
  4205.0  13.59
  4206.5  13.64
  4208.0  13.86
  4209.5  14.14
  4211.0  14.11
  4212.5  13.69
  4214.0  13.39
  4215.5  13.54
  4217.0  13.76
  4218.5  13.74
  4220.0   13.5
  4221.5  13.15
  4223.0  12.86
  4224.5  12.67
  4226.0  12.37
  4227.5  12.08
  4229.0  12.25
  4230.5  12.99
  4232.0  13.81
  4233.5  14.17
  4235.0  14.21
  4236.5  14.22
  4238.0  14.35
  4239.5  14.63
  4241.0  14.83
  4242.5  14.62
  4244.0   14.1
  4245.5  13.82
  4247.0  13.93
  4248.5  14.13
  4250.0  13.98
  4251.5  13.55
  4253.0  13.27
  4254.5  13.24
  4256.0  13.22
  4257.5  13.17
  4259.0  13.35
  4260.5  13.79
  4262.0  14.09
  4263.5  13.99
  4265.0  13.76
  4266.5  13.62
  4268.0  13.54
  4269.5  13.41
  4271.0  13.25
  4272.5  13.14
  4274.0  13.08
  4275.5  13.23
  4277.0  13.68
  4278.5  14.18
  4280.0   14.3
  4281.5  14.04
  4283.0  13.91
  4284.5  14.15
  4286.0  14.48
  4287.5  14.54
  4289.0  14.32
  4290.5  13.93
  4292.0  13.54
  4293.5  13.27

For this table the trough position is 4100.0 angstrom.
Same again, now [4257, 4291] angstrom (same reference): 4274.0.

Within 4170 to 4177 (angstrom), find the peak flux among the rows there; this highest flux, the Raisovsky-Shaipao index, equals 11.37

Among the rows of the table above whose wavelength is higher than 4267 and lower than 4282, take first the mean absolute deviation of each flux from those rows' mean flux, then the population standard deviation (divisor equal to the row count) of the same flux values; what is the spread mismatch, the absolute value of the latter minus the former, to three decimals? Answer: 0.053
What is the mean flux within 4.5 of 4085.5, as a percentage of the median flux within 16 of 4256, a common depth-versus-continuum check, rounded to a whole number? 99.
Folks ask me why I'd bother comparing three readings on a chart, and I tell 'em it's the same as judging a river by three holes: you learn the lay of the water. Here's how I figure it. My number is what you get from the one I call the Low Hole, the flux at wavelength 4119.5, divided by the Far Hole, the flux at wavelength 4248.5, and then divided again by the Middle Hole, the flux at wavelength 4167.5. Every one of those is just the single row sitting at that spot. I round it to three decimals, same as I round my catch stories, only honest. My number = 0.081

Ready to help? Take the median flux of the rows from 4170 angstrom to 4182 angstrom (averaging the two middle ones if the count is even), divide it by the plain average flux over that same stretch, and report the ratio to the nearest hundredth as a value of 0.98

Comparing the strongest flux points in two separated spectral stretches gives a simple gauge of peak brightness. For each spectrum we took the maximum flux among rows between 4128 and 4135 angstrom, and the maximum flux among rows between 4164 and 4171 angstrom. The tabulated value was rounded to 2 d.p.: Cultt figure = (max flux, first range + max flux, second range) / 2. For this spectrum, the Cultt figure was 12.57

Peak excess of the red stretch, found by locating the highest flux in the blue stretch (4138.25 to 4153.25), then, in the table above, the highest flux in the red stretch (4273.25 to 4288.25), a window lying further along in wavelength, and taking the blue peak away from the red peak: 1.2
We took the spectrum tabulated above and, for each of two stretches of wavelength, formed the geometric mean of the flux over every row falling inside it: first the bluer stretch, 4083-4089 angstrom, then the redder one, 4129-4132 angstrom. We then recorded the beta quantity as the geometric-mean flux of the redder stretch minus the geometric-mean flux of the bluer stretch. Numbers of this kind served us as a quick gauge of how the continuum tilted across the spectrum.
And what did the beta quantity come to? -2.0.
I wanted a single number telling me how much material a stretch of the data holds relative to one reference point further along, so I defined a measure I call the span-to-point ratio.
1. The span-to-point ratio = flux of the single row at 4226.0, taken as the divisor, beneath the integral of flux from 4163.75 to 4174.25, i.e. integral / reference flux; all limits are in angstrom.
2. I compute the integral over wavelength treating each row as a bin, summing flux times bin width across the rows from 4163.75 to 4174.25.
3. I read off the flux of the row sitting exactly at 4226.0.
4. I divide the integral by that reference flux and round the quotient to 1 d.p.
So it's 9.9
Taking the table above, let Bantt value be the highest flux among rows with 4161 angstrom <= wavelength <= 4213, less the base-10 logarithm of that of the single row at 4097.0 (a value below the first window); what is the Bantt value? 13.1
